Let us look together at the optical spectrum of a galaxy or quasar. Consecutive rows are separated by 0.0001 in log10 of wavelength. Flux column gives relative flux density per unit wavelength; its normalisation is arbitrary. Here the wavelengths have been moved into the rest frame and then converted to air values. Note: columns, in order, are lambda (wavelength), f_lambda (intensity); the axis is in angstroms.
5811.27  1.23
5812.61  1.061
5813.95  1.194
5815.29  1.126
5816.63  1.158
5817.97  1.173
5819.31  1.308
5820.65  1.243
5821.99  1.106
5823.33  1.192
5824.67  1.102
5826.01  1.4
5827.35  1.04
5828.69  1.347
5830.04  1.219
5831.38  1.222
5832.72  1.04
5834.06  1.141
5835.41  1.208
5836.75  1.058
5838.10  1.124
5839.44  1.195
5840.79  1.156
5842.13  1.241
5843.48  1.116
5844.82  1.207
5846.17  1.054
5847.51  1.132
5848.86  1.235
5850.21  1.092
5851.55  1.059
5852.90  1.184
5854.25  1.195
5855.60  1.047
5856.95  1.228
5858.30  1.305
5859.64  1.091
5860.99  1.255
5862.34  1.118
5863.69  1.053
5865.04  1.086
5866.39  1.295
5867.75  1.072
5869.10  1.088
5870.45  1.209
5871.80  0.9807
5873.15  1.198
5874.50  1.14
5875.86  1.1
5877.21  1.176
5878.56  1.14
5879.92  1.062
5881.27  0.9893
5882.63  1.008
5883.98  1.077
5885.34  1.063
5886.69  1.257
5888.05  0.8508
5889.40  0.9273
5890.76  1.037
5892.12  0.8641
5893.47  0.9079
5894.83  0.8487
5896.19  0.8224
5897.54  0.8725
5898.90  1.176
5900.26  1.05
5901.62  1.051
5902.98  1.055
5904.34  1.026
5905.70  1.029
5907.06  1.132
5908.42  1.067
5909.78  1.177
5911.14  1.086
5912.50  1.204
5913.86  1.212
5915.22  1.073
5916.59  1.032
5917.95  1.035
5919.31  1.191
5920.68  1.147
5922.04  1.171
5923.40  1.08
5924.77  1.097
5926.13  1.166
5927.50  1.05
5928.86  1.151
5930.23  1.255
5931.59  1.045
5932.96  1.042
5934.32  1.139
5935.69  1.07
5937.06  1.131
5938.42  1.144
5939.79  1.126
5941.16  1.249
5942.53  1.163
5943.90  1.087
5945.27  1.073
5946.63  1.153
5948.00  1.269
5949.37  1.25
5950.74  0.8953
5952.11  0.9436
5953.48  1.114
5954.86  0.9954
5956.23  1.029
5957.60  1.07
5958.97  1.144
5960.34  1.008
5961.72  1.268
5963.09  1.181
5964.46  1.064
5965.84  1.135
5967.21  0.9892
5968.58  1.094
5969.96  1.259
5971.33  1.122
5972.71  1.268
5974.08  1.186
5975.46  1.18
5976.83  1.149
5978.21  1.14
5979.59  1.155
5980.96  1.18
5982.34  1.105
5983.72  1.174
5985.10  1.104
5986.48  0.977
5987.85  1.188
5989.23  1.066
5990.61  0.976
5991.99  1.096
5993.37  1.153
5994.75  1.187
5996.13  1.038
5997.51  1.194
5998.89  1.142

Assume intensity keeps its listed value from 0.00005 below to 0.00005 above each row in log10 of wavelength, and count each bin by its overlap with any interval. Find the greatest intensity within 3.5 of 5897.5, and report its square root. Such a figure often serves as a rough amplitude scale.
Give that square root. 1.084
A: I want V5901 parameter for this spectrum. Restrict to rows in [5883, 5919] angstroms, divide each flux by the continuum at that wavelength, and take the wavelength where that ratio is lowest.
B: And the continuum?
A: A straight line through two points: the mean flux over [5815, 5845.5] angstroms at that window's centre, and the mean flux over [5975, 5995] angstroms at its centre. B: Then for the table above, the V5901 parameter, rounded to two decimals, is 5896.19 angstroms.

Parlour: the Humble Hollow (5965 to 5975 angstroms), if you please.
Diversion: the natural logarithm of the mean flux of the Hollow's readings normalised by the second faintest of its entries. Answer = 0.050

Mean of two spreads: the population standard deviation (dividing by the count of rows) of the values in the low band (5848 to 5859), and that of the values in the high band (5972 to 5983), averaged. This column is 0.066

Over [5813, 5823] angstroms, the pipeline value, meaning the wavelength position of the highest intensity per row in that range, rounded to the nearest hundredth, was 5819.31 angstroms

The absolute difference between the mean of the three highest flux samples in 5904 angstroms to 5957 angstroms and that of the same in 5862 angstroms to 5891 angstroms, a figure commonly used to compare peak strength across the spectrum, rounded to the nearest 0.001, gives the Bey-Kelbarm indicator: 0.004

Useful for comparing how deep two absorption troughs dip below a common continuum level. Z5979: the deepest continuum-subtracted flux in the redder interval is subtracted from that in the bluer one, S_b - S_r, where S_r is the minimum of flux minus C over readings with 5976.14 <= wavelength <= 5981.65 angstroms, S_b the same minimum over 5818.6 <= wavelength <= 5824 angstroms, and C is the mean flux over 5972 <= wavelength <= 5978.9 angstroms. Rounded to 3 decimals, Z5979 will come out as -0.034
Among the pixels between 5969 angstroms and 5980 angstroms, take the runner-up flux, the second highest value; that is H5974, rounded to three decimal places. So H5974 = 1.259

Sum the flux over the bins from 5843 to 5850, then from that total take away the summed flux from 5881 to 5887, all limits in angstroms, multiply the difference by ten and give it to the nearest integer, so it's 3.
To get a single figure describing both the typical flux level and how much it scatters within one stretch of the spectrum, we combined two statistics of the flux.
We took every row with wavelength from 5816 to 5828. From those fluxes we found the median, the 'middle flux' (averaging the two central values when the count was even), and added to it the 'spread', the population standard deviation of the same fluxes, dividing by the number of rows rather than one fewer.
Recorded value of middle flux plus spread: 1.28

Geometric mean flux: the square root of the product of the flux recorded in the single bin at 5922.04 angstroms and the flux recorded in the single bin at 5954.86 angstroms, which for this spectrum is 1.08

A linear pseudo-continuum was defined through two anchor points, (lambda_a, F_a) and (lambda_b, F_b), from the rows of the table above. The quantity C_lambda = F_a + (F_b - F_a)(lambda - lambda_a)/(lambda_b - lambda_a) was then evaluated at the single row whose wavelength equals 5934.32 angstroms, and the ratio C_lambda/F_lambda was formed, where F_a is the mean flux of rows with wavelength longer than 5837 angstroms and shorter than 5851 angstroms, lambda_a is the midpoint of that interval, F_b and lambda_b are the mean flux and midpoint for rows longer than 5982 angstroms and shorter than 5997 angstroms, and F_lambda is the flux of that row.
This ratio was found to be 0.98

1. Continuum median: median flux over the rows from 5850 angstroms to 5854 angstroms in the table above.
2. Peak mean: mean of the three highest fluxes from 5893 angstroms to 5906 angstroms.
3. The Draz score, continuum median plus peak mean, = 2.19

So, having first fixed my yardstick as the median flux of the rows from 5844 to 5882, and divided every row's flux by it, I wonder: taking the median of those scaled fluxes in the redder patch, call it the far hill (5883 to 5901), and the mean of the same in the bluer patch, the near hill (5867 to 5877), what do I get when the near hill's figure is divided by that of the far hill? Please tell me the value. 1.20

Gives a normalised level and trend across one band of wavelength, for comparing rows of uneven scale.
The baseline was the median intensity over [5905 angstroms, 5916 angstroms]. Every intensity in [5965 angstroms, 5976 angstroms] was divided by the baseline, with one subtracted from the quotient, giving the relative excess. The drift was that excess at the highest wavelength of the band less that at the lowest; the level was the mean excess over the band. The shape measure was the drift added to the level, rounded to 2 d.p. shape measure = 0.08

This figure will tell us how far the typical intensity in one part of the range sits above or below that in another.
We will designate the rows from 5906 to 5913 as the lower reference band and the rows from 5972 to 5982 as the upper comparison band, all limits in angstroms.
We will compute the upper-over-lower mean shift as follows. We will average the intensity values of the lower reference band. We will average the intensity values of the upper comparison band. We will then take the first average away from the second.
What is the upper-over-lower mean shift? 0.05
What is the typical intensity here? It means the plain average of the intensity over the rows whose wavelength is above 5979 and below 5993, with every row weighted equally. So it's 1.10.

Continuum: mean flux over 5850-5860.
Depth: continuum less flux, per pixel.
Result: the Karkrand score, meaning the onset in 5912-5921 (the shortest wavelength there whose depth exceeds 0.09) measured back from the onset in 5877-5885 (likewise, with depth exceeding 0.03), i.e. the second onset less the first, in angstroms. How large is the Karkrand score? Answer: -36.7 angstroms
